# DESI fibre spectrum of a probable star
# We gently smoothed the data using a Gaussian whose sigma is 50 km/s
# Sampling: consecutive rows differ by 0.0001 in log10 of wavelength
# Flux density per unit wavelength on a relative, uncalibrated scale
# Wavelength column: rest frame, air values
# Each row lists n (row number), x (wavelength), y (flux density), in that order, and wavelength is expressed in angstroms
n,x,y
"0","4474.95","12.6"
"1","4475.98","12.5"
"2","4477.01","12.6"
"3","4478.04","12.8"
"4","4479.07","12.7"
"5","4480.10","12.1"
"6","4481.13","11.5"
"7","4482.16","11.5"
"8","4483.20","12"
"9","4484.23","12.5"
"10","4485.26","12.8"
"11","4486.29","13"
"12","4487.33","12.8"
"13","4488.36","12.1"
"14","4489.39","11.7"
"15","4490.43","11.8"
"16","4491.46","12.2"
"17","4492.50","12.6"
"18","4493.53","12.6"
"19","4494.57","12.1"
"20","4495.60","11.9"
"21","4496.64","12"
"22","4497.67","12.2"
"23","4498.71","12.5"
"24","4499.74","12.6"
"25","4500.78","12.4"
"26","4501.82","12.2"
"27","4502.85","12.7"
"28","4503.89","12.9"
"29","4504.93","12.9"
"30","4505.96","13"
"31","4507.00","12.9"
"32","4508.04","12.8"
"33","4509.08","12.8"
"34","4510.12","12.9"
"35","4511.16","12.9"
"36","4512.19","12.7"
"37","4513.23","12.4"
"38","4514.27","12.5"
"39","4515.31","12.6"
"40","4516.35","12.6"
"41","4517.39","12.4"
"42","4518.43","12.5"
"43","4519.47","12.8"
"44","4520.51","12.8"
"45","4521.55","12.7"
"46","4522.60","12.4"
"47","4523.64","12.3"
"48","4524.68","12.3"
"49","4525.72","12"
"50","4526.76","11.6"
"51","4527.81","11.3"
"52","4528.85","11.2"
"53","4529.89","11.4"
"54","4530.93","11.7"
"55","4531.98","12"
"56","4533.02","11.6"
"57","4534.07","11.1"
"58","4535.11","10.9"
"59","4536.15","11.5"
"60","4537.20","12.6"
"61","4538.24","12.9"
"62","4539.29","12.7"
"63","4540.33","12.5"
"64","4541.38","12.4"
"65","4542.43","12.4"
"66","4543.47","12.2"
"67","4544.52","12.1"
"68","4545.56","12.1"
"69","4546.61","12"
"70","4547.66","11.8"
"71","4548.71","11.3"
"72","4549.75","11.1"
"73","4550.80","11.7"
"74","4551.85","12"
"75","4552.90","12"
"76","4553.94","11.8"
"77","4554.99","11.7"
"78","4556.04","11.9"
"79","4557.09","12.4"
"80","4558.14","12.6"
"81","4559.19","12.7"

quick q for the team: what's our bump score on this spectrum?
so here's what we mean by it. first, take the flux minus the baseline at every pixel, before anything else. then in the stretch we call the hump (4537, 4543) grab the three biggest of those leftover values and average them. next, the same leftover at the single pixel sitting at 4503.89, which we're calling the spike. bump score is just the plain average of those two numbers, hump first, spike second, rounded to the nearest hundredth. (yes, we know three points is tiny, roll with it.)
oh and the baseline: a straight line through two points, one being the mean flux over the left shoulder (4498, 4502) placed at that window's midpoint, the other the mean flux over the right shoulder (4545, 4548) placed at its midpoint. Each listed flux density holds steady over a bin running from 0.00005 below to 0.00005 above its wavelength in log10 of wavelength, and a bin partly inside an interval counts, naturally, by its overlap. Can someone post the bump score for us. 0.60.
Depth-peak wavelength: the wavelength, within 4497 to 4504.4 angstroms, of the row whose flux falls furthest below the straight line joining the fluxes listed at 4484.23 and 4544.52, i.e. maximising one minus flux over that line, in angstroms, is 4497.67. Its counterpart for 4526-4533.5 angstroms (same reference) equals 4528.85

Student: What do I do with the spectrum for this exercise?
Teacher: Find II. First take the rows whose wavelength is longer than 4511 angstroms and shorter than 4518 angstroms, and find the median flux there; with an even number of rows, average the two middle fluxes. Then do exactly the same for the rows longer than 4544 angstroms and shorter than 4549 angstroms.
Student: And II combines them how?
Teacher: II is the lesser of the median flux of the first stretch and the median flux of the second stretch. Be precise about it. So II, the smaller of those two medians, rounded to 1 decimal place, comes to 12.0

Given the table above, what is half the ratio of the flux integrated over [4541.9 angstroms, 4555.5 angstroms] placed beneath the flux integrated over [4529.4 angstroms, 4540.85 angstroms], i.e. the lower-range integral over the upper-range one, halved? 0.42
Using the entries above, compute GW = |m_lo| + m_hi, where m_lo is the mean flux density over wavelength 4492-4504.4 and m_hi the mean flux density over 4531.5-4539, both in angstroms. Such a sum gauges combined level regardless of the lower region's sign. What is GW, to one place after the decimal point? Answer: 24.2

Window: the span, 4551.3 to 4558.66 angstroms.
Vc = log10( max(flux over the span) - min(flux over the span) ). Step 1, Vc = 0.0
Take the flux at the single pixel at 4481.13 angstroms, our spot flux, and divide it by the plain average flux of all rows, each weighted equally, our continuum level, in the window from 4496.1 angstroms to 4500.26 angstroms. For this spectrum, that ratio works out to 0.93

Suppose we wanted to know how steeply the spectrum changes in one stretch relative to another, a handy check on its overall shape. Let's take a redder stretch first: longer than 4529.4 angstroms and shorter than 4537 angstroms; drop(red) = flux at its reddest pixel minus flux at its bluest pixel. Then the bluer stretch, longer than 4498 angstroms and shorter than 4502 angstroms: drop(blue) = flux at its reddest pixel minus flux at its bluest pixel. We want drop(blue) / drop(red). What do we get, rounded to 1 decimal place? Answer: -3.0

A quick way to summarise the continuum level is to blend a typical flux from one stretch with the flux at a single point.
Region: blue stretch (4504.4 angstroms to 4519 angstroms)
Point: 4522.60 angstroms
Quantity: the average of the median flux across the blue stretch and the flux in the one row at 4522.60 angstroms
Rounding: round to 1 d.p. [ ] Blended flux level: 12.6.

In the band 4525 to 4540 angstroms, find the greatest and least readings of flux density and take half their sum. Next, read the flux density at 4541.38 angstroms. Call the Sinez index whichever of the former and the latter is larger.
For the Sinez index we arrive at 12.4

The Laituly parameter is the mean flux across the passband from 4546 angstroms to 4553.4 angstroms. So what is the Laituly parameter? 11.7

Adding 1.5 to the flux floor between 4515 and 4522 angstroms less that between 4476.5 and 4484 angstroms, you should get 2.4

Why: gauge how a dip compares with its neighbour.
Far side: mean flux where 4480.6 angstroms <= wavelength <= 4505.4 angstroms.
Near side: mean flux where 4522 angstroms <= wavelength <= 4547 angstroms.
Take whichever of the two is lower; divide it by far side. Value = 0.972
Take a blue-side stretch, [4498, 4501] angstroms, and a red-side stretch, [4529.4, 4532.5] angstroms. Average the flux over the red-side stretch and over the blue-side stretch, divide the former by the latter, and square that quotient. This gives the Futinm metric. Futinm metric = 0.88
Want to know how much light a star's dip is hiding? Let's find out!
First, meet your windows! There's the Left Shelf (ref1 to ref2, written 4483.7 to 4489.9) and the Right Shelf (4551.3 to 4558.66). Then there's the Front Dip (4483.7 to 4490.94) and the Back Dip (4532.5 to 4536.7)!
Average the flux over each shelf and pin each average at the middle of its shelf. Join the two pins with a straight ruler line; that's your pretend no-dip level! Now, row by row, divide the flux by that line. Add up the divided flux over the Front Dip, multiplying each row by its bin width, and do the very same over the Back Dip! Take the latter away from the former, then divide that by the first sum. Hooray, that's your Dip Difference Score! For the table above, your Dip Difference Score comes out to 0.46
